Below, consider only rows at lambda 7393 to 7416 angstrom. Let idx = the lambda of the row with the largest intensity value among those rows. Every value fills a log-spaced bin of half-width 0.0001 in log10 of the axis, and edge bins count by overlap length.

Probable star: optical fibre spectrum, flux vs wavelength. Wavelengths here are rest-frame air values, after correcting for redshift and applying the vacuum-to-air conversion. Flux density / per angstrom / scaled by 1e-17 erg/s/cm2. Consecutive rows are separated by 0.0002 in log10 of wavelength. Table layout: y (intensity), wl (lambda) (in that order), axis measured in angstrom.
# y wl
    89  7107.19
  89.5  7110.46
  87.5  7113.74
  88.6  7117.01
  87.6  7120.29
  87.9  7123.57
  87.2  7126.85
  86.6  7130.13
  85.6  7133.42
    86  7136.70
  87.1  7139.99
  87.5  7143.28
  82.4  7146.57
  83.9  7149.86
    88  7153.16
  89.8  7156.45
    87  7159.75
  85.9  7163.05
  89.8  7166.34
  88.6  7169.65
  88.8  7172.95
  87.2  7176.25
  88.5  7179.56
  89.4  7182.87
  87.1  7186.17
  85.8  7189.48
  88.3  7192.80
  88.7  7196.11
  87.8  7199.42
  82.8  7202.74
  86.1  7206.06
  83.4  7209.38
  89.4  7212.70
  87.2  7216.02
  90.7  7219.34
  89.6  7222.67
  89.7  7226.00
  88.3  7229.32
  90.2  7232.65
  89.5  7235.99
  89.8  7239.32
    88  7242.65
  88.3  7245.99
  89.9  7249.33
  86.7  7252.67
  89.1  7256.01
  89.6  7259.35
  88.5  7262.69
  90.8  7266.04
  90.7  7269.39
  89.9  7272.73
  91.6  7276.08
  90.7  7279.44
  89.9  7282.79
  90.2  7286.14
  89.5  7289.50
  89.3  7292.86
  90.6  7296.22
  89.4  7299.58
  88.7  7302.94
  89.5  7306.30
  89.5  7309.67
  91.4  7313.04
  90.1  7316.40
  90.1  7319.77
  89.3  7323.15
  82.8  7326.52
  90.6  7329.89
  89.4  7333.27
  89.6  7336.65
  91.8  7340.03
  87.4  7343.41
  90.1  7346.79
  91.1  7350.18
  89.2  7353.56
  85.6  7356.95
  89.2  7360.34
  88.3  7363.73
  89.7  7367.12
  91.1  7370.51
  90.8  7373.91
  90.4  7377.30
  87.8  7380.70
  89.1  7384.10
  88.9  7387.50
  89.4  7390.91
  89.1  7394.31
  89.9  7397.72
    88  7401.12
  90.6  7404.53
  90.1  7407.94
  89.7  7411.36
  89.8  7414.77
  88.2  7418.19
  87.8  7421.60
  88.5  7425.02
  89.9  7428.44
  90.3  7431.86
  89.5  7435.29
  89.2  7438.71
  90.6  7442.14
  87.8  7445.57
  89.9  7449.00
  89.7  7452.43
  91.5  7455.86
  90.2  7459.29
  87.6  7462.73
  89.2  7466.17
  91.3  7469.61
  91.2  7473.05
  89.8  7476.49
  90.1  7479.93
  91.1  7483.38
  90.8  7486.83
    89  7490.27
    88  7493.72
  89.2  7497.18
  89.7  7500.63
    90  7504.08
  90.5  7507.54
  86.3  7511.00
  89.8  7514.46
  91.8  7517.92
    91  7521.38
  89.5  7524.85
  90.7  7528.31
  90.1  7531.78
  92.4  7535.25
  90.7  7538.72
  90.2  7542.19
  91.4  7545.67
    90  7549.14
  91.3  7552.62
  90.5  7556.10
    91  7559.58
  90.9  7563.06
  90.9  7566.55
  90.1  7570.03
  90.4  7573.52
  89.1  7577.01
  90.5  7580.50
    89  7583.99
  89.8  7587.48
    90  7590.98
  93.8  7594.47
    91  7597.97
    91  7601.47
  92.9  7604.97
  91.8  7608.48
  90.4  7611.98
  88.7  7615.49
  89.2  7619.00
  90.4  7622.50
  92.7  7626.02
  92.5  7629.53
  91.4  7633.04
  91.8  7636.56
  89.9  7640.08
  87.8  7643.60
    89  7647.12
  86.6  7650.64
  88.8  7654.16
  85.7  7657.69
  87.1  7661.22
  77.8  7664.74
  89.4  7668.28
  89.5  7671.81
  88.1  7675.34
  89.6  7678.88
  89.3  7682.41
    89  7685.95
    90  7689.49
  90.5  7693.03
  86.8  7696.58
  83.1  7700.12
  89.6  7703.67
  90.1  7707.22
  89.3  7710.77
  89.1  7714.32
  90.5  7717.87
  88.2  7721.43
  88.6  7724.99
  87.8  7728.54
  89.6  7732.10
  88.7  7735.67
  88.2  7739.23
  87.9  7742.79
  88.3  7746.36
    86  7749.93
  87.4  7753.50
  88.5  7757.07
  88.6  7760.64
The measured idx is 7404.53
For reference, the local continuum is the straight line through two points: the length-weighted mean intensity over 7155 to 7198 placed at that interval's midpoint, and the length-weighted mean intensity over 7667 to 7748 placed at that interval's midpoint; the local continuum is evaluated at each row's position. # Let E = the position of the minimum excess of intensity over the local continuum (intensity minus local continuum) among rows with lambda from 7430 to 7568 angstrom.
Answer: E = 7511.00 angstrom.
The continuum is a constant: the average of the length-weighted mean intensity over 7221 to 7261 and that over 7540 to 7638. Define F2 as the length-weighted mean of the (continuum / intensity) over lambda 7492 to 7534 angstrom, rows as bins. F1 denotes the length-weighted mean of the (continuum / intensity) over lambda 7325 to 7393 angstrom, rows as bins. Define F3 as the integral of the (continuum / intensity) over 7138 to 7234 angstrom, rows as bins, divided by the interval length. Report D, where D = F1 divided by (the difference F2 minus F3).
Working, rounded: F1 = 1.009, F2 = 1.00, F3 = 1.03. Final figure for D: -39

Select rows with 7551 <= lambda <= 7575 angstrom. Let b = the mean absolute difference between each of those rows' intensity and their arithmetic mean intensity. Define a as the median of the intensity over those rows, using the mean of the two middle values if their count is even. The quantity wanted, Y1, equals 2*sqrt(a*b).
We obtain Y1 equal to 11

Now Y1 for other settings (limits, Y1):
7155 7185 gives 20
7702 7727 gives 15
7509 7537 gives 21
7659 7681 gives 33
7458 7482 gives 18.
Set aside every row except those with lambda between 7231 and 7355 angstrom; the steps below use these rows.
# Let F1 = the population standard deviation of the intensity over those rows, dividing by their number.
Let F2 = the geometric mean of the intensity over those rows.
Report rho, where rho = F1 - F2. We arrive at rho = -88.0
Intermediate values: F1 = 1.5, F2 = 89.5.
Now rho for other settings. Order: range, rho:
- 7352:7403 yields -87.8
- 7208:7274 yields -87.3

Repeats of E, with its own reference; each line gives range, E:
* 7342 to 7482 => 7356.95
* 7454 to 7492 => 7462.73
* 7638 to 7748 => 7664.74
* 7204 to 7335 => 7326.52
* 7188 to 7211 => 7202.74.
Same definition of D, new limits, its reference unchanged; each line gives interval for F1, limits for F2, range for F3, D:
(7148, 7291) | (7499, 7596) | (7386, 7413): -102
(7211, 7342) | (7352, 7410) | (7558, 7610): 58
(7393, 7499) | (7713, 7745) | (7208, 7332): 171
